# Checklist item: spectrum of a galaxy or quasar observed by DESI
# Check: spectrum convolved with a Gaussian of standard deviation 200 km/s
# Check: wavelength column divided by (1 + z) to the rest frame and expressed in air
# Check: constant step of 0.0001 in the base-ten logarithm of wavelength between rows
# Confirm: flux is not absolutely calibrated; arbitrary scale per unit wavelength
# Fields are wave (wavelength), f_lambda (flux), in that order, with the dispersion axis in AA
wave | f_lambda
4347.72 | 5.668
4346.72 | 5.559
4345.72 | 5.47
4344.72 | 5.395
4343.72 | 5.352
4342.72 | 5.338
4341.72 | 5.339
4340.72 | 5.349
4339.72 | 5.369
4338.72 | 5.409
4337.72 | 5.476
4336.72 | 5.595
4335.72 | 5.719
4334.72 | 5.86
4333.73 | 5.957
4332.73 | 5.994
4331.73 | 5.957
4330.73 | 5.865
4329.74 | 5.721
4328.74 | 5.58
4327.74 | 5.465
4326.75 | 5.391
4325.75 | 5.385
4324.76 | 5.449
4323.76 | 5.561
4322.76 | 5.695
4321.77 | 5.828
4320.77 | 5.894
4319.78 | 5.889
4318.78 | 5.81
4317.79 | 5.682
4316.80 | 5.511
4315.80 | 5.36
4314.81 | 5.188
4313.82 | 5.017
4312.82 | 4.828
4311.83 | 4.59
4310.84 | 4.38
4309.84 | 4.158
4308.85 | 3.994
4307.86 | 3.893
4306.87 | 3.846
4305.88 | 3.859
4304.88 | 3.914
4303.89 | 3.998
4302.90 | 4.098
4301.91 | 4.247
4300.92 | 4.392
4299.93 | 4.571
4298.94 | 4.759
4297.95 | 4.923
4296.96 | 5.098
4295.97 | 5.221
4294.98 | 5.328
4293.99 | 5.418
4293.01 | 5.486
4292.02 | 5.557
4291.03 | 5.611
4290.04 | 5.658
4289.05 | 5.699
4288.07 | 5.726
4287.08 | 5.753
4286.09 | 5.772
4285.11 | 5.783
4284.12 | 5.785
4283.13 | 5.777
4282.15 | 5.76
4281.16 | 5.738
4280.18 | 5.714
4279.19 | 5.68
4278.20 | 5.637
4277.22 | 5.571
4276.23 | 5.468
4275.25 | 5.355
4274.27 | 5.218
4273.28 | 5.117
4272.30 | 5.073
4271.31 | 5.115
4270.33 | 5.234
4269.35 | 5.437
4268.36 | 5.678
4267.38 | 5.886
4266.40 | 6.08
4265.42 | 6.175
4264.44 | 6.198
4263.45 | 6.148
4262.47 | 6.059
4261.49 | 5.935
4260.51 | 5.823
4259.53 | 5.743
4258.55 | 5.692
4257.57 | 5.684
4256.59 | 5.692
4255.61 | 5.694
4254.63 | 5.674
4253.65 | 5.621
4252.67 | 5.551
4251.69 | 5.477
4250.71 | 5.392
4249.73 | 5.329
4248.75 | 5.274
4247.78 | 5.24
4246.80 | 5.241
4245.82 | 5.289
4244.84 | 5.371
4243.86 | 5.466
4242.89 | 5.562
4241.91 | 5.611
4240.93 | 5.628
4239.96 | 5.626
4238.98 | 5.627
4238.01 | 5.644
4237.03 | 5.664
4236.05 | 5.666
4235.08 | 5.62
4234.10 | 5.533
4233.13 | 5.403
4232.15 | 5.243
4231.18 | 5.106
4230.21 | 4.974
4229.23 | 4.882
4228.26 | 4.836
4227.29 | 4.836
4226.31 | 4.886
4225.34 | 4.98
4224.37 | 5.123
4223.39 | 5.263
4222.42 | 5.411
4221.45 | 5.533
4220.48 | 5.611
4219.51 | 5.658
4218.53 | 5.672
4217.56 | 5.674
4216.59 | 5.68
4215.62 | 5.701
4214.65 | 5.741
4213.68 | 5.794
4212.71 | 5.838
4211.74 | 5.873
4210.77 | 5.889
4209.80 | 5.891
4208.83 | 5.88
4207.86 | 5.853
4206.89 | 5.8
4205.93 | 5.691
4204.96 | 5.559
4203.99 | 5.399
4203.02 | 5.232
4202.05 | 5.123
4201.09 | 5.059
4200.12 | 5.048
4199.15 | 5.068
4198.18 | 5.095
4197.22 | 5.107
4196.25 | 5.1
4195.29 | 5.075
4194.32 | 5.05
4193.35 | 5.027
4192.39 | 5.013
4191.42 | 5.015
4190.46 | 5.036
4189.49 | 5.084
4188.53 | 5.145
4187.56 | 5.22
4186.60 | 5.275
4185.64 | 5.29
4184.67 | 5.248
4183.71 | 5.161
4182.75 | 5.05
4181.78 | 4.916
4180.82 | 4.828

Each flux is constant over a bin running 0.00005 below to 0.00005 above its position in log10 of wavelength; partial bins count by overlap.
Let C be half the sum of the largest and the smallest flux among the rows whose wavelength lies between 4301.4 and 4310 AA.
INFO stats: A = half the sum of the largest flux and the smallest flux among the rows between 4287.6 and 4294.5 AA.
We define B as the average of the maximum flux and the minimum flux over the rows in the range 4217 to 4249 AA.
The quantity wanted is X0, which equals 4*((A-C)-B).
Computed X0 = -14.9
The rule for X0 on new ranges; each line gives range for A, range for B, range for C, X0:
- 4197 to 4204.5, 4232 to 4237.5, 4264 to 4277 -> -23.5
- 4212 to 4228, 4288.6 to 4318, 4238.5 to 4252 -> -19.5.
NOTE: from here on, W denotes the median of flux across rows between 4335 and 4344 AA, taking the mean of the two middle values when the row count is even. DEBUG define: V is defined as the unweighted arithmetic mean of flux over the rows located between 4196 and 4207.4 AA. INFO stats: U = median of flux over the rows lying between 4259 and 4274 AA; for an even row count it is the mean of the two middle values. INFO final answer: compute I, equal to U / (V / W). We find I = 5.9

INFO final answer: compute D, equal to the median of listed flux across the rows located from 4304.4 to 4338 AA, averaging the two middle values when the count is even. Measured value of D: 5.5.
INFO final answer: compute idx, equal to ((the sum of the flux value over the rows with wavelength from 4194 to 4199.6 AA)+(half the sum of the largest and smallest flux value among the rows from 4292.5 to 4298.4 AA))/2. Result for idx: 17.8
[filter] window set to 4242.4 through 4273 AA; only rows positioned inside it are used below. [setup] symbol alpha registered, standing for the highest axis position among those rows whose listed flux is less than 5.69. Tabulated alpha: 4272.30 AA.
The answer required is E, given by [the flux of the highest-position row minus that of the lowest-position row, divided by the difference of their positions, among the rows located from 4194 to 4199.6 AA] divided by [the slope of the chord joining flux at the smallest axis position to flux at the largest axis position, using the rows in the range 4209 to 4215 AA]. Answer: -0.1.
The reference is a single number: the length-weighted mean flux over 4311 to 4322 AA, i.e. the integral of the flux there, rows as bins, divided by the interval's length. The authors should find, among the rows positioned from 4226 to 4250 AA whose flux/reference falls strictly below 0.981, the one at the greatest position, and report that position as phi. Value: 4248.75 AA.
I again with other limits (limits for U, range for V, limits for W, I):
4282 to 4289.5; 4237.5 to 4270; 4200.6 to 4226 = 5.8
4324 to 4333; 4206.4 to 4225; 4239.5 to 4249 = 5.3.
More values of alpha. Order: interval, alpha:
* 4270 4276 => 4275.25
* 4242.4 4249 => 4248.75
